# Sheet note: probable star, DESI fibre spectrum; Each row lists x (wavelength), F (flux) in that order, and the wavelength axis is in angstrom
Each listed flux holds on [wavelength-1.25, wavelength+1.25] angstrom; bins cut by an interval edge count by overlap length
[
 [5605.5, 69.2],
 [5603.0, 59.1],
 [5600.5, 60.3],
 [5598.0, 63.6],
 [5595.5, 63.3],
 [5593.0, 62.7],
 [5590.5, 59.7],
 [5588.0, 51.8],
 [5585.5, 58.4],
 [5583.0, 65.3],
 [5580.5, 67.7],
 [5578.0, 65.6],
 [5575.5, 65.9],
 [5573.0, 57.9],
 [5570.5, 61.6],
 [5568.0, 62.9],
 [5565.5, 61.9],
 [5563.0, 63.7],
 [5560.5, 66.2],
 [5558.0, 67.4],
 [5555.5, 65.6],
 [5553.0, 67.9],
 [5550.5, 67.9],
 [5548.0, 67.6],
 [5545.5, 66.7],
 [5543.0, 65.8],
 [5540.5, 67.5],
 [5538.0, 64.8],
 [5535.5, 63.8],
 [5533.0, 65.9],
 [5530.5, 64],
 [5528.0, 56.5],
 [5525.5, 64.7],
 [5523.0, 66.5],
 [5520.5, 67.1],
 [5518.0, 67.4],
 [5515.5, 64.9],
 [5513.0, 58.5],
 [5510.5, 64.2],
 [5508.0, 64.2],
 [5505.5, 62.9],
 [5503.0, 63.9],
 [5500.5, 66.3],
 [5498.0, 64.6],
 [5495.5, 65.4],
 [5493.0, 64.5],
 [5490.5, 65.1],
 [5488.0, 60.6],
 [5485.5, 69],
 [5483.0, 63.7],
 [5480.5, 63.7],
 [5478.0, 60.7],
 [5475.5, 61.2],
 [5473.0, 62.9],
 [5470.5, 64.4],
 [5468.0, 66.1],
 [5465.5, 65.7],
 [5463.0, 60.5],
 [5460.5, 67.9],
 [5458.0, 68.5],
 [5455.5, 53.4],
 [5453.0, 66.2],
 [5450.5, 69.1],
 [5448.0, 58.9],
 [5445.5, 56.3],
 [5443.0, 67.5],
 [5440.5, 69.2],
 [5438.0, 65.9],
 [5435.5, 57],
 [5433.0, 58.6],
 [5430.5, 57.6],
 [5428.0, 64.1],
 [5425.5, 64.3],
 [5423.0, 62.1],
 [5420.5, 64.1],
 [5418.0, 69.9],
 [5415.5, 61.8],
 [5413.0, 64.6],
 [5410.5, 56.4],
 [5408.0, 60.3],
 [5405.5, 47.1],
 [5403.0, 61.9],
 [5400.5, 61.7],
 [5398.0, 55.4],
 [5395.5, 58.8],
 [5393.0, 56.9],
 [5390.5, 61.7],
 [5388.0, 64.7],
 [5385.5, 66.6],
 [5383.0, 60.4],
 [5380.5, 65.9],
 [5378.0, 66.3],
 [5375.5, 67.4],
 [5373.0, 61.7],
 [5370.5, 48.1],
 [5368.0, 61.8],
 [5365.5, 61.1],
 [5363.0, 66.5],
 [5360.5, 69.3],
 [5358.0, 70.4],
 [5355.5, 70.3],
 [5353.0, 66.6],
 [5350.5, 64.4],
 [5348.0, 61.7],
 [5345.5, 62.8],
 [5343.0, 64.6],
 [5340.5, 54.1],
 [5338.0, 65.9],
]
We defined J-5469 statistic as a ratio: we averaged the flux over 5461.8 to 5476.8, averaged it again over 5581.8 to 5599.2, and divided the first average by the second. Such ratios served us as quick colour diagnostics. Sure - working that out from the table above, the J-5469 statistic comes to 1.05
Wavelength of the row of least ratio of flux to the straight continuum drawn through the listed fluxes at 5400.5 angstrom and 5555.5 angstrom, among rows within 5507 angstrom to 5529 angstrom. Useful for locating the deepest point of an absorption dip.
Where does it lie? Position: 5528.0 angstrom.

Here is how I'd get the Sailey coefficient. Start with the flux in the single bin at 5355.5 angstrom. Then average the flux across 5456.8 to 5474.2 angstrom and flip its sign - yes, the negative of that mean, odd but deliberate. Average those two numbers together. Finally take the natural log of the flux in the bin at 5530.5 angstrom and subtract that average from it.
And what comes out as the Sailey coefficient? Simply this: 2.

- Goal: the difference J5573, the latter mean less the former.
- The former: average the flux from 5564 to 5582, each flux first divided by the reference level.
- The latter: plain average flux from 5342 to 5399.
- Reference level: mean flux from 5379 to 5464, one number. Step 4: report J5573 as 62.2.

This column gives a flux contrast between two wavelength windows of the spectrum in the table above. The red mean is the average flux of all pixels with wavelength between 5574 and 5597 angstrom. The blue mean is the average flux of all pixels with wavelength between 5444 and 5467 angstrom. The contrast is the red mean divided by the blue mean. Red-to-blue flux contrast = 0.99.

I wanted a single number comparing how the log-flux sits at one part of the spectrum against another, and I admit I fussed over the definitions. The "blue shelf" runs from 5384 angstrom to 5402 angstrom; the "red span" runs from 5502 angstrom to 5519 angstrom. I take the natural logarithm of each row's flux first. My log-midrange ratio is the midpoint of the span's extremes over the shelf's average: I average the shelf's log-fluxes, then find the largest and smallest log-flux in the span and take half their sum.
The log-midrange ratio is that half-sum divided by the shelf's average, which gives 1.01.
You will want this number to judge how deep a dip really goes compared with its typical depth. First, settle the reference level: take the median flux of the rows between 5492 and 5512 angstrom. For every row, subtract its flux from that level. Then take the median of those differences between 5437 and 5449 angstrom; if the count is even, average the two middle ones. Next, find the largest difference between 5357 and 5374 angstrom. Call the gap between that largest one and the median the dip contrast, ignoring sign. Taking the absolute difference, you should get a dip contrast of 18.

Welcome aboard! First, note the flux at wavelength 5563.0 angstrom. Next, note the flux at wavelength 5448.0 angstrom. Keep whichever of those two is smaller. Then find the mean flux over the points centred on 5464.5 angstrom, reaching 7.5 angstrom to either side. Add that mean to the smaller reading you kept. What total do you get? 124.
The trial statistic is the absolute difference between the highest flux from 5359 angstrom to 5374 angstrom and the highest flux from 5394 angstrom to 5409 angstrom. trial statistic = 7.4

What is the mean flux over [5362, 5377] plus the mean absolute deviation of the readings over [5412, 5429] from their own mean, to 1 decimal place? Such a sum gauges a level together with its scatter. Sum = 62.7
